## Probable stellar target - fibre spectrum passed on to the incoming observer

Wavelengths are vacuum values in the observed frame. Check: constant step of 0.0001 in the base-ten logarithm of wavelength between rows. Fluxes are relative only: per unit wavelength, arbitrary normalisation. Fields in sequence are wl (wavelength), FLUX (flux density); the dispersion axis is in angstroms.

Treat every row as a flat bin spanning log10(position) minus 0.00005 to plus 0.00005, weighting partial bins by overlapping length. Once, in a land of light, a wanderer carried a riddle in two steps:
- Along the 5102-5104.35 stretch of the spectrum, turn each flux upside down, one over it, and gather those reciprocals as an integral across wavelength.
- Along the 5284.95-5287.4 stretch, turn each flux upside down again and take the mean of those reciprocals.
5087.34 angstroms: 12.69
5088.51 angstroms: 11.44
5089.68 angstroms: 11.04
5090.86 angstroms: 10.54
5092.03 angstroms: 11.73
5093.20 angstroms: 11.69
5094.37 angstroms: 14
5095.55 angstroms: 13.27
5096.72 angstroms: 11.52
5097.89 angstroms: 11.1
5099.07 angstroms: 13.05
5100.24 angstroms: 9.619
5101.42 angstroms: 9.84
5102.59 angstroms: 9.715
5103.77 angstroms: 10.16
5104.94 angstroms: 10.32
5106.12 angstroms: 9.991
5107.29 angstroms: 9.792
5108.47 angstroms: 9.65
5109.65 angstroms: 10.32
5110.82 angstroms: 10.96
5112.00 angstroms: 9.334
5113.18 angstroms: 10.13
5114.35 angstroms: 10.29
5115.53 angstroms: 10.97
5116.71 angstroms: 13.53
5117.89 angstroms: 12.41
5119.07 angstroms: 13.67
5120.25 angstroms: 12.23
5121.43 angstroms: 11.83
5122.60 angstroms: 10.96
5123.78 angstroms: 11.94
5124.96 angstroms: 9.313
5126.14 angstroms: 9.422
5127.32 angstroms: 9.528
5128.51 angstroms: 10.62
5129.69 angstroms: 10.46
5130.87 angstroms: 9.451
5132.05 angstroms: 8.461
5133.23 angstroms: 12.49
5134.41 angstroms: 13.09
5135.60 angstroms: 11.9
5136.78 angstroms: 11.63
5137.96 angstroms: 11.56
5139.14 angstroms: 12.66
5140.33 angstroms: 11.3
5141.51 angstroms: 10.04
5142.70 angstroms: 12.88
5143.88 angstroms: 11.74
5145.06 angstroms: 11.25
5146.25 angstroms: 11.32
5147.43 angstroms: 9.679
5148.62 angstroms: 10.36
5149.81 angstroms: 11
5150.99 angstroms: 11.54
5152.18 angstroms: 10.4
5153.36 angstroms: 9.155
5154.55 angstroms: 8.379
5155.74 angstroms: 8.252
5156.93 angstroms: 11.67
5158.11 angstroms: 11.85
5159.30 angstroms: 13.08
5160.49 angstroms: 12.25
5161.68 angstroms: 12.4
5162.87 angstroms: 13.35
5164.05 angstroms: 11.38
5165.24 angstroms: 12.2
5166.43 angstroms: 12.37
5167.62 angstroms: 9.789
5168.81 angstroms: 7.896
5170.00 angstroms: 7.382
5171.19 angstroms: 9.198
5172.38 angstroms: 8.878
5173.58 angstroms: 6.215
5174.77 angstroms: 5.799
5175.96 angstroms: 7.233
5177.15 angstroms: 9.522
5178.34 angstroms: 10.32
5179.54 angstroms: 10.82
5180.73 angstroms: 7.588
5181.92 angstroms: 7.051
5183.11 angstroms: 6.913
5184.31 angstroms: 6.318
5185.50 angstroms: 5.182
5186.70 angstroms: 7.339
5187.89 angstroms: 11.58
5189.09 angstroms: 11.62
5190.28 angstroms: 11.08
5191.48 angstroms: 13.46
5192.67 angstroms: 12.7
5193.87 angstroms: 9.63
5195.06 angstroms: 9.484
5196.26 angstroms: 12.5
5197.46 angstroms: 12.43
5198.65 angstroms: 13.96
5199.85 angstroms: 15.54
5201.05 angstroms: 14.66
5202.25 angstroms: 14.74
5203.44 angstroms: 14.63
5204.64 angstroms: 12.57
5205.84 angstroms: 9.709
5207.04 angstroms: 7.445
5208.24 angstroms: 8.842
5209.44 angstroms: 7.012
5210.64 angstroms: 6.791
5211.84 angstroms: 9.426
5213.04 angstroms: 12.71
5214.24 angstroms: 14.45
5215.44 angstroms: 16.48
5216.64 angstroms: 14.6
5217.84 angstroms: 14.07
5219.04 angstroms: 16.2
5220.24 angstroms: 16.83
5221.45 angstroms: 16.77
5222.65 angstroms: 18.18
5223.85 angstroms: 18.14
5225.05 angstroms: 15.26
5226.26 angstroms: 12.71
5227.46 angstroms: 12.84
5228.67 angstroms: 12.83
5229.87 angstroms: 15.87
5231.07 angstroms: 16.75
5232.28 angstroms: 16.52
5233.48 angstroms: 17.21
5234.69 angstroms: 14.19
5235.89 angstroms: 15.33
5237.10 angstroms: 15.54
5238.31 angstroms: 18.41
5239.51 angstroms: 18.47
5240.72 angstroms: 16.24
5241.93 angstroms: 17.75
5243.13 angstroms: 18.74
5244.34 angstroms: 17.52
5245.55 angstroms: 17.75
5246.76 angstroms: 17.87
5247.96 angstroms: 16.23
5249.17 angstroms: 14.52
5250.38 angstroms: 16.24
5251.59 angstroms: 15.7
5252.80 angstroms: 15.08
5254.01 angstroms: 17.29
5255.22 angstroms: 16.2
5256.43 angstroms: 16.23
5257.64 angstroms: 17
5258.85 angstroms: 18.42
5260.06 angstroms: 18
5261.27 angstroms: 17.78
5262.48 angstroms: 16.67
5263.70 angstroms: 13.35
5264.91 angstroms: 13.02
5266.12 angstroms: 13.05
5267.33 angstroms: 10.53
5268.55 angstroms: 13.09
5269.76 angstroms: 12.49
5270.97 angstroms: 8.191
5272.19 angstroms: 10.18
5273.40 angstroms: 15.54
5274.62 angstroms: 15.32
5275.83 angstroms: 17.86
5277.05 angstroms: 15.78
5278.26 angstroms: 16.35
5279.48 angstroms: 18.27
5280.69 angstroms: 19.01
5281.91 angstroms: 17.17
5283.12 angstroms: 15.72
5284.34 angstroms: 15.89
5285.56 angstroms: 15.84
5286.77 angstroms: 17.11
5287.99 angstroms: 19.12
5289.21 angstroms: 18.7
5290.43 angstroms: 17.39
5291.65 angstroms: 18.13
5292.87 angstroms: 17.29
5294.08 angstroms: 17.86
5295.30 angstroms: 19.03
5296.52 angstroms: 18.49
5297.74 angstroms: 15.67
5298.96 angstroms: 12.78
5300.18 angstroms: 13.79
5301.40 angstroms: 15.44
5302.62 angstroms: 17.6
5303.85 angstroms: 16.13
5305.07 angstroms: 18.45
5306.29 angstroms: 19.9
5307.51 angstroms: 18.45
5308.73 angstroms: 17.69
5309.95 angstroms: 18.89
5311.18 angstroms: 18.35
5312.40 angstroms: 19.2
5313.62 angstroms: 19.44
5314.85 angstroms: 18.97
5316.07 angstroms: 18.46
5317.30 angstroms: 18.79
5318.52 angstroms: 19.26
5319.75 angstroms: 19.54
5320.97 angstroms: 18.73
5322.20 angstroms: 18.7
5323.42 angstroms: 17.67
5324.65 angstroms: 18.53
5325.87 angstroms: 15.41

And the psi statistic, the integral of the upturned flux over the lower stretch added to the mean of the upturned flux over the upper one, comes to 0.297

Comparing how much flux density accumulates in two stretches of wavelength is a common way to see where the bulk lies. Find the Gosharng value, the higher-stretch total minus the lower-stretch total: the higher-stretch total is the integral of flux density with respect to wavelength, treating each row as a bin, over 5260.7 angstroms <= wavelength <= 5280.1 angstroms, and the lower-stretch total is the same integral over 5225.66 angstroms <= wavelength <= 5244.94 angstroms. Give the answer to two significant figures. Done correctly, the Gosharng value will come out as -34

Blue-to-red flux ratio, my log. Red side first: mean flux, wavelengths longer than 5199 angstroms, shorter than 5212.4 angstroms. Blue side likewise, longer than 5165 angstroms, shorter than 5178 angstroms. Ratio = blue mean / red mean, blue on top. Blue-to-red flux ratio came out 0.79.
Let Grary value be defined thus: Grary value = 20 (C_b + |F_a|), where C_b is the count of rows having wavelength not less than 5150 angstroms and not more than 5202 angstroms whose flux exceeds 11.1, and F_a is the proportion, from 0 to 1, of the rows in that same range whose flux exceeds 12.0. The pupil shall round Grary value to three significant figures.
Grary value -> 386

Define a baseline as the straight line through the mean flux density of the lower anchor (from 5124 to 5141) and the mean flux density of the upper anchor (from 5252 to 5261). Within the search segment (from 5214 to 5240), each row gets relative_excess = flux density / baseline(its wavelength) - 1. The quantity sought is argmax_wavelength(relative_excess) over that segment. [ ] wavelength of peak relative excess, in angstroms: 5222.65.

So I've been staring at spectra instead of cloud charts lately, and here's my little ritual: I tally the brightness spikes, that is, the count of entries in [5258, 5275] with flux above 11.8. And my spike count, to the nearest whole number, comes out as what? 11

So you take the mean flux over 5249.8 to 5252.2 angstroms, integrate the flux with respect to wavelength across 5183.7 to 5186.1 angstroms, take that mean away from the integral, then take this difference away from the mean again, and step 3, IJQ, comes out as 18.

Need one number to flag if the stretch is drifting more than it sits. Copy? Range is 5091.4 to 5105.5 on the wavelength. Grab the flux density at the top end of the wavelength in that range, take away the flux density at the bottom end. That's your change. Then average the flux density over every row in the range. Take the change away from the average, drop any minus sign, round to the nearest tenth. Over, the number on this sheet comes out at 12.7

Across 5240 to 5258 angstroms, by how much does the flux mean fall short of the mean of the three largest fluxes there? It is 1.4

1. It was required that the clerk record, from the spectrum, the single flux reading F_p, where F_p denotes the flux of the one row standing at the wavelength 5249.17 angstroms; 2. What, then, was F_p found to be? 14.52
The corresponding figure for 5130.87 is 9.451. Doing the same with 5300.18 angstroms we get 13.79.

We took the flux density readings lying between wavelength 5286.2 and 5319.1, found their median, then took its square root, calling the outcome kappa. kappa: 4.3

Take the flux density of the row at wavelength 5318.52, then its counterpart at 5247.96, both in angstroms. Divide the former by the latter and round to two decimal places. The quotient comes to 1.19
